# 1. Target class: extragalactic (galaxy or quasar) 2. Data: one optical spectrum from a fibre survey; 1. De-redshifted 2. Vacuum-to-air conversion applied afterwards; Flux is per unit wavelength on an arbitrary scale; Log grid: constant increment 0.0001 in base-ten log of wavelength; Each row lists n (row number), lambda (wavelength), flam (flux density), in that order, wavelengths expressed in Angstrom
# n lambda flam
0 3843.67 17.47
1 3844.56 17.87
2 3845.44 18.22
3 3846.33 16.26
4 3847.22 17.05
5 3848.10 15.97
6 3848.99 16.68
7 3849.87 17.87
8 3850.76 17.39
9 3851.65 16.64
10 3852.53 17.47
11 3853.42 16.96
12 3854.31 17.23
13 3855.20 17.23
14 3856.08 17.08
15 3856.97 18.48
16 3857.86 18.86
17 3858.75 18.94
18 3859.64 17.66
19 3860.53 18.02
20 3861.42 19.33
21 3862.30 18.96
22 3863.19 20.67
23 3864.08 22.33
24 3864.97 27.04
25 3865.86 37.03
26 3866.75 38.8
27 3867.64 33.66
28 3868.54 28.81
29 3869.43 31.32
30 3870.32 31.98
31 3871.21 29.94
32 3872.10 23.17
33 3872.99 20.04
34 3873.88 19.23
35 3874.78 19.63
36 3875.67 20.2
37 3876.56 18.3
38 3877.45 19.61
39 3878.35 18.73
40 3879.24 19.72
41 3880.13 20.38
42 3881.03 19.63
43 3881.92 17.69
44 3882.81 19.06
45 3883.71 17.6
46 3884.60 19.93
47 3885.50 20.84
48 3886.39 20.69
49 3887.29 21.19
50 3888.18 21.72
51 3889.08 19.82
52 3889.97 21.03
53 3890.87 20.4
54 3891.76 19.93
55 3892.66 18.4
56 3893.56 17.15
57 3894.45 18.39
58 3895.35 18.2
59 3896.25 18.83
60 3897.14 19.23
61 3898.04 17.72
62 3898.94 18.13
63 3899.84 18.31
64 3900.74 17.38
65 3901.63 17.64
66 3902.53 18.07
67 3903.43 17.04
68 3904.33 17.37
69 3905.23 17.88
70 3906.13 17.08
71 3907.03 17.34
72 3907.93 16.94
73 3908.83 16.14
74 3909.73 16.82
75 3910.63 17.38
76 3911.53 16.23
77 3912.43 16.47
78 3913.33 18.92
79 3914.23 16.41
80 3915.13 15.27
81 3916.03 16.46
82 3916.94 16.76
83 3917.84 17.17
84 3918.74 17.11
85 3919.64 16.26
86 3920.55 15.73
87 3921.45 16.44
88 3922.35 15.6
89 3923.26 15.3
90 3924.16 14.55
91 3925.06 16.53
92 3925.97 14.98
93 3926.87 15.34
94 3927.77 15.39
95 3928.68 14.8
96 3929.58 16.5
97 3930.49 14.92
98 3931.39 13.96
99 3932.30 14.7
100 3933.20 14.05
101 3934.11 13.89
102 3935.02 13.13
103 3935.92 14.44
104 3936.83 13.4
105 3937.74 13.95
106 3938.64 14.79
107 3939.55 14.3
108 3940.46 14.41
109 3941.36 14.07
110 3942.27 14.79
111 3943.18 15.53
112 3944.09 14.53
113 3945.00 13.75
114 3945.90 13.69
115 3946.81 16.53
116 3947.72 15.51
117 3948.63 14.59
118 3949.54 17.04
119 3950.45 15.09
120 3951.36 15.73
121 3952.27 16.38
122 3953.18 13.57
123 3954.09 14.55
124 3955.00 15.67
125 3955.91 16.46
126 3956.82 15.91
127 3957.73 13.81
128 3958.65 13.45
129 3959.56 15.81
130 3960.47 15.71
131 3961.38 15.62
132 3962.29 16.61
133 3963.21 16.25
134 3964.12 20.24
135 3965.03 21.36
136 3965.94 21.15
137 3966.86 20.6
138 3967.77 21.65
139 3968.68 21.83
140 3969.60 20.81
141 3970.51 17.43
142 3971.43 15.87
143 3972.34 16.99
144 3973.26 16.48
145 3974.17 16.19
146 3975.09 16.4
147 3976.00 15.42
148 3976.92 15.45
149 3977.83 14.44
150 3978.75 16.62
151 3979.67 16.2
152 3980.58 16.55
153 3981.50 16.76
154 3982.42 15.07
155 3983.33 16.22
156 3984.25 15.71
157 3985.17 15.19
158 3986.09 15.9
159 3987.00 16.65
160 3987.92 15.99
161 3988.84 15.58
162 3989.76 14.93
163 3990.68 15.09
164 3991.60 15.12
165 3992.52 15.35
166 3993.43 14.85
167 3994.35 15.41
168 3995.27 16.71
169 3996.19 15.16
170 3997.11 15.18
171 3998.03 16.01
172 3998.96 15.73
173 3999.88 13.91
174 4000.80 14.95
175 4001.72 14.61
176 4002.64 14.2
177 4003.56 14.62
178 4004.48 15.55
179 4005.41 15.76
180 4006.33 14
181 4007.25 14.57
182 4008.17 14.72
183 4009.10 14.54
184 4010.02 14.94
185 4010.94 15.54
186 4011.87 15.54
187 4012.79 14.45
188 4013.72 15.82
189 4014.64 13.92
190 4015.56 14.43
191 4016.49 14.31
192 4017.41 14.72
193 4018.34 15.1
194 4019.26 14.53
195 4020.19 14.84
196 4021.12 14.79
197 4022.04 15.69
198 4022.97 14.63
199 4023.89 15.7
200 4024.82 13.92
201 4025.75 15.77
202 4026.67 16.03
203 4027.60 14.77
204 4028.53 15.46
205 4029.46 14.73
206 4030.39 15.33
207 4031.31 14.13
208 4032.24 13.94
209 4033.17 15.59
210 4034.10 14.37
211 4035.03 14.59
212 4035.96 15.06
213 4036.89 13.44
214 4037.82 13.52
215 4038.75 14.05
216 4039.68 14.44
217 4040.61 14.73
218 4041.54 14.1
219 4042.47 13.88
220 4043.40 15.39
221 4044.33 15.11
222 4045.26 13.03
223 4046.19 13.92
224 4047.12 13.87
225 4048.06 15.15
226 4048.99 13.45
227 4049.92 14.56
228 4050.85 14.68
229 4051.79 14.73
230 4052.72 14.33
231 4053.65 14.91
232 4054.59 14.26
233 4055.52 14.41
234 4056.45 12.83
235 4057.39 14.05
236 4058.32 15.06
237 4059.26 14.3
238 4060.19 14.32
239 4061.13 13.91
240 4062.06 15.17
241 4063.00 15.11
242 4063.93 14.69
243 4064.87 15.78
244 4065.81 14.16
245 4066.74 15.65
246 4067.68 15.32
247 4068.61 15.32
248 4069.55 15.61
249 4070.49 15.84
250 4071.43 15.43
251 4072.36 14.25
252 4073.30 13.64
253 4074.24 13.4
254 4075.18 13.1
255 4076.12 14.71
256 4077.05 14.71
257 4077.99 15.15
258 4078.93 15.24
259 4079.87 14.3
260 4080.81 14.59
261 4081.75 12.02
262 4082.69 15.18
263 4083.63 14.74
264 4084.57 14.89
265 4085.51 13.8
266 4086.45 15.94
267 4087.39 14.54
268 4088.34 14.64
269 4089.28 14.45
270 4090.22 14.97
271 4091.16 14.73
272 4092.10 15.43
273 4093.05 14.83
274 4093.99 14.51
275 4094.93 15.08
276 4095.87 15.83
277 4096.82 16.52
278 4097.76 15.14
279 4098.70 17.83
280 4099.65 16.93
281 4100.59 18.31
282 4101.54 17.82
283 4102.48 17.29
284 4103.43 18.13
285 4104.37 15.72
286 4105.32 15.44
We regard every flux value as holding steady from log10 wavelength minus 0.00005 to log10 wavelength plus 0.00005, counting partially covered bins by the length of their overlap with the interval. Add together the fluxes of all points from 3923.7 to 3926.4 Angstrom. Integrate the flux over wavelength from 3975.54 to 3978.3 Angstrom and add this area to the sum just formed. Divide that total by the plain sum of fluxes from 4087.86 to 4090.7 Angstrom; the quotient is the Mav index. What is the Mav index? 2.0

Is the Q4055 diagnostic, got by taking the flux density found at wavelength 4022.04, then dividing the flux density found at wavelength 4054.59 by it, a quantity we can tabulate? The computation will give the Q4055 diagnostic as 0.91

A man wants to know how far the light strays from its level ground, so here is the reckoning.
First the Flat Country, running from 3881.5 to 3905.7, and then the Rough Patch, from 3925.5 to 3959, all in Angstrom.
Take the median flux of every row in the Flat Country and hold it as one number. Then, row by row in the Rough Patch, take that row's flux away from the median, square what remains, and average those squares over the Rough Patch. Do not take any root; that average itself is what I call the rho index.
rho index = 13.9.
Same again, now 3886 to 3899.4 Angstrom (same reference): 2.8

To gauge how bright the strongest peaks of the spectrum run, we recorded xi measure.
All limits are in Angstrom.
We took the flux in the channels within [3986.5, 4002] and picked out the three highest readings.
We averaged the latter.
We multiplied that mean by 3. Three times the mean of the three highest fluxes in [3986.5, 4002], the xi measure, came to 49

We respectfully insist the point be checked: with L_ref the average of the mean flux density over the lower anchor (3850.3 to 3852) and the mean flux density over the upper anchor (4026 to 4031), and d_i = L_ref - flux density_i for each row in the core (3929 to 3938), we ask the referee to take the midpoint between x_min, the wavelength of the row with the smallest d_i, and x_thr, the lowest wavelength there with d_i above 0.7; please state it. 3930.0 Angstrom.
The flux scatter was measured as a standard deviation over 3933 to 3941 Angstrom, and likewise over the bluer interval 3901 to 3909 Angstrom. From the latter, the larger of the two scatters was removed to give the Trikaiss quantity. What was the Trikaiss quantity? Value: 0.00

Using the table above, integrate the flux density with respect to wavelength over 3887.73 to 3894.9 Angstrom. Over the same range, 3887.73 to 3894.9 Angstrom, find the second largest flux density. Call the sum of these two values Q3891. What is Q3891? 162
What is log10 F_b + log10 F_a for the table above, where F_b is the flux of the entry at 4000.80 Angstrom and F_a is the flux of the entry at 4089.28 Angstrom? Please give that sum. 2.33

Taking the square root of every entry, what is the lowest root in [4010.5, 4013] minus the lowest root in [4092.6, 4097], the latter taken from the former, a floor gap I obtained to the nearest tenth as 0.0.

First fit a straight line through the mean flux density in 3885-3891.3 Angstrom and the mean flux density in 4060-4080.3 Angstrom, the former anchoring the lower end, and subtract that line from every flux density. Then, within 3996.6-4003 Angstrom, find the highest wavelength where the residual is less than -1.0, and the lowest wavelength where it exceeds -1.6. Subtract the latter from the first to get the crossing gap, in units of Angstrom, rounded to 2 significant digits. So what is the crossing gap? 4.6 Angstrom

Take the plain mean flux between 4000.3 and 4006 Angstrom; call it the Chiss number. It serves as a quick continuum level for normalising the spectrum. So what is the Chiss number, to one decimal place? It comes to 14.9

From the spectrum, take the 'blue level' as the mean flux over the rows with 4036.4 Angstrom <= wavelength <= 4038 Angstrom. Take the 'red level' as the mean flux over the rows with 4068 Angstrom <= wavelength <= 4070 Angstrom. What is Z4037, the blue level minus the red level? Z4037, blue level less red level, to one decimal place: -2.0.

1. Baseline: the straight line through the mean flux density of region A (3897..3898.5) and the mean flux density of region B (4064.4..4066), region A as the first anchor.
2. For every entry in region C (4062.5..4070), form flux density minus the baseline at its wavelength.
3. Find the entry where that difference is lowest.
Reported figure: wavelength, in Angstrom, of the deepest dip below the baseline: 4065.81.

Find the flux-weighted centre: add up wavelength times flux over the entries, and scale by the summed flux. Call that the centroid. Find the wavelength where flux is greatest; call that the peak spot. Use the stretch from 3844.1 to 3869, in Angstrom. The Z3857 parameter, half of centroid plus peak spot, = 3862.4 Angstrom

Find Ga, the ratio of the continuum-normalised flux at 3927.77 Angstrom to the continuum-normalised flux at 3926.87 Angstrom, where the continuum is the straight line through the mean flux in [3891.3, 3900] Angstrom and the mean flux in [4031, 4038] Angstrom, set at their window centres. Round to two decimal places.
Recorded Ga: 1.00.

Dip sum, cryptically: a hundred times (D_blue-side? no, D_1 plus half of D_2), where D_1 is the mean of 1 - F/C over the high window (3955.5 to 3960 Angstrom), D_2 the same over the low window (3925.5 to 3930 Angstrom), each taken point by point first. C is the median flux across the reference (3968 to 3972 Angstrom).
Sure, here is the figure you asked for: 31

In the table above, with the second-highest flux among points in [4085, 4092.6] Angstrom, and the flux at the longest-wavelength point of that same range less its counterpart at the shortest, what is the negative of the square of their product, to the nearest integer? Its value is -633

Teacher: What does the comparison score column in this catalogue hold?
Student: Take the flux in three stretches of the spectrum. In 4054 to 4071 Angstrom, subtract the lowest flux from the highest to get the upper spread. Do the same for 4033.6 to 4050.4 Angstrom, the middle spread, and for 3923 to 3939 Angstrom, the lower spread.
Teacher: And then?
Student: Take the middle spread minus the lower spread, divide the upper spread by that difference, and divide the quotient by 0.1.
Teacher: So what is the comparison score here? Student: -29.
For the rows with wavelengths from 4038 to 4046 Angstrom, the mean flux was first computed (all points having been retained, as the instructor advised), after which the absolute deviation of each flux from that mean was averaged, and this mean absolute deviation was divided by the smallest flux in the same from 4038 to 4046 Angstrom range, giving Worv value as 0.044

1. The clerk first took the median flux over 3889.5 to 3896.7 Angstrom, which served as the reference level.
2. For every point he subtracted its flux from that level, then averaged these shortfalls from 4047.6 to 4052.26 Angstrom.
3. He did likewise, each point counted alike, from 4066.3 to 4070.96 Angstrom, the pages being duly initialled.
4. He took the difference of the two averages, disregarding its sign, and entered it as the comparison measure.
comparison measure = 1.0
